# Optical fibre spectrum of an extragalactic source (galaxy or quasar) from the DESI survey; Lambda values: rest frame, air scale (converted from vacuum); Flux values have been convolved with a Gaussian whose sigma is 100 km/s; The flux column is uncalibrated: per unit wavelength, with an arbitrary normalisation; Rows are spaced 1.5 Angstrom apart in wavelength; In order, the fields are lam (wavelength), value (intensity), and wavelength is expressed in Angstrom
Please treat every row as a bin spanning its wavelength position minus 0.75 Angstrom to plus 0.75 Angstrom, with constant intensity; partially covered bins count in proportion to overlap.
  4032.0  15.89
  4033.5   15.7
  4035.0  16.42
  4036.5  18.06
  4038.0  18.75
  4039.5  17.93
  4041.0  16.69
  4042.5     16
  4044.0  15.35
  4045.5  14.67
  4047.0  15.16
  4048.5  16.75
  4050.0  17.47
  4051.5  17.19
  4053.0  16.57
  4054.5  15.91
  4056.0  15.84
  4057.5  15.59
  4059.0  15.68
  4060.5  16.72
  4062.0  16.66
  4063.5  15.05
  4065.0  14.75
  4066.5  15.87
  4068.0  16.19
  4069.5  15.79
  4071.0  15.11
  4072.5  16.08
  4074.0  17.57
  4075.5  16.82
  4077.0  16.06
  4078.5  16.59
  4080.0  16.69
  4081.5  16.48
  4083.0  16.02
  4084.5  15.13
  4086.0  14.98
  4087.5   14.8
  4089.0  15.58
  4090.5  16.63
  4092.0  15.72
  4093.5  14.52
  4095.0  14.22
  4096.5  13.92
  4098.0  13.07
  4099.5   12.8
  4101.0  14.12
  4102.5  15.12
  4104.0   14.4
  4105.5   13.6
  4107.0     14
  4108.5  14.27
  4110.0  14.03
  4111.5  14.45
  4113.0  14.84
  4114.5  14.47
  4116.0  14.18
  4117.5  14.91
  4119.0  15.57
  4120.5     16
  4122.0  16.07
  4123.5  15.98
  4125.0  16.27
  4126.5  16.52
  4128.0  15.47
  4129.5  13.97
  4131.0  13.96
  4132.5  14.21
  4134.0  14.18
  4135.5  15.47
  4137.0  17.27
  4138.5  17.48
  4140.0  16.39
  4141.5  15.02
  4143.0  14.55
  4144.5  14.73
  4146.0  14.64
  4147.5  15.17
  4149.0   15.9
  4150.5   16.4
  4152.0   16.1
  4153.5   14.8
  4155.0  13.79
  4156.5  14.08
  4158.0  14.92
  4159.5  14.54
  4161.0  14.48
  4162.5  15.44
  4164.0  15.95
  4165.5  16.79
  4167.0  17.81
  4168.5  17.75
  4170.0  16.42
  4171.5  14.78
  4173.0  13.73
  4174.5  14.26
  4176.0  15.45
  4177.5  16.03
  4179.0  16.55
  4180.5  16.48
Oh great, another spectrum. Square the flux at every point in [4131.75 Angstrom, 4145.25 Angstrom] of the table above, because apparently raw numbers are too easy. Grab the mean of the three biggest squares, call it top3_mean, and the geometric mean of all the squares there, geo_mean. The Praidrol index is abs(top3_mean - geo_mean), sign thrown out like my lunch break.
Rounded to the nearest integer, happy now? 53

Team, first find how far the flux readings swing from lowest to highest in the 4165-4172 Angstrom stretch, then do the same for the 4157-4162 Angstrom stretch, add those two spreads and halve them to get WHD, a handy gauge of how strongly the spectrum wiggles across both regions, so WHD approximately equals 1.7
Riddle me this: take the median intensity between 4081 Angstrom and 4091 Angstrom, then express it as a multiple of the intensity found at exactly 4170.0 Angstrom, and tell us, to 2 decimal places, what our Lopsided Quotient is 0.95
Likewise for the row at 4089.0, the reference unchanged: 1.00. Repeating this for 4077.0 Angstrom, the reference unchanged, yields 0.97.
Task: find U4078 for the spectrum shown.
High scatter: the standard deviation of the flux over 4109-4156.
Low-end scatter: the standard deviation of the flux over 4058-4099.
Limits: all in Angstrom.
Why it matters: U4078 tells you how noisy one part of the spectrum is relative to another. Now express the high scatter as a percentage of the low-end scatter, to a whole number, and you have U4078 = 98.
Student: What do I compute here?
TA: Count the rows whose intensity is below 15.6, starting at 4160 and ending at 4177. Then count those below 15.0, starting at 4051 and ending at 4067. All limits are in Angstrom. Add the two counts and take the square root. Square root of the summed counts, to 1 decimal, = 2.6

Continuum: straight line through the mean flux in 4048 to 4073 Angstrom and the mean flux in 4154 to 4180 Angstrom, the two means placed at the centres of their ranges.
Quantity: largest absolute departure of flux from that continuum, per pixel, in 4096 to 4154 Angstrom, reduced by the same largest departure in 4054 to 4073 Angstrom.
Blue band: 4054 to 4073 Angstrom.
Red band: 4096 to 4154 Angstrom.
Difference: 1.8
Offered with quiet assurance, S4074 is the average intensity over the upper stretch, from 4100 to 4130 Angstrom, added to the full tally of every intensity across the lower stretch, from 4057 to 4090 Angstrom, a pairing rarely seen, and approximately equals 365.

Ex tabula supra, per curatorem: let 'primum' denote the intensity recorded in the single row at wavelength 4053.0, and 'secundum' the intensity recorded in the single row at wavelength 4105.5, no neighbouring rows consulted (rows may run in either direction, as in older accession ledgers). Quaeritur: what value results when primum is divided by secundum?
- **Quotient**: 1.22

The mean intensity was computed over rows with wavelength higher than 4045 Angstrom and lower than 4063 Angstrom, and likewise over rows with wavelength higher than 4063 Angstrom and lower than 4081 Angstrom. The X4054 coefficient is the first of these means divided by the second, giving 1.01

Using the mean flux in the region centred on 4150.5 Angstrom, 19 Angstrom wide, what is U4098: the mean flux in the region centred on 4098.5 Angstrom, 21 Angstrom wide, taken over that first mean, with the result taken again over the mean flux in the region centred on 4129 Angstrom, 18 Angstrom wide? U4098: 0.062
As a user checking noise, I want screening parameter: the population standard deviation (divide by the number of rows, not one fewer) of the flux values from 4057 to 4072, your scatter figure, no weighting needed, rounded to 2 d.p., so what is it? 0.63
